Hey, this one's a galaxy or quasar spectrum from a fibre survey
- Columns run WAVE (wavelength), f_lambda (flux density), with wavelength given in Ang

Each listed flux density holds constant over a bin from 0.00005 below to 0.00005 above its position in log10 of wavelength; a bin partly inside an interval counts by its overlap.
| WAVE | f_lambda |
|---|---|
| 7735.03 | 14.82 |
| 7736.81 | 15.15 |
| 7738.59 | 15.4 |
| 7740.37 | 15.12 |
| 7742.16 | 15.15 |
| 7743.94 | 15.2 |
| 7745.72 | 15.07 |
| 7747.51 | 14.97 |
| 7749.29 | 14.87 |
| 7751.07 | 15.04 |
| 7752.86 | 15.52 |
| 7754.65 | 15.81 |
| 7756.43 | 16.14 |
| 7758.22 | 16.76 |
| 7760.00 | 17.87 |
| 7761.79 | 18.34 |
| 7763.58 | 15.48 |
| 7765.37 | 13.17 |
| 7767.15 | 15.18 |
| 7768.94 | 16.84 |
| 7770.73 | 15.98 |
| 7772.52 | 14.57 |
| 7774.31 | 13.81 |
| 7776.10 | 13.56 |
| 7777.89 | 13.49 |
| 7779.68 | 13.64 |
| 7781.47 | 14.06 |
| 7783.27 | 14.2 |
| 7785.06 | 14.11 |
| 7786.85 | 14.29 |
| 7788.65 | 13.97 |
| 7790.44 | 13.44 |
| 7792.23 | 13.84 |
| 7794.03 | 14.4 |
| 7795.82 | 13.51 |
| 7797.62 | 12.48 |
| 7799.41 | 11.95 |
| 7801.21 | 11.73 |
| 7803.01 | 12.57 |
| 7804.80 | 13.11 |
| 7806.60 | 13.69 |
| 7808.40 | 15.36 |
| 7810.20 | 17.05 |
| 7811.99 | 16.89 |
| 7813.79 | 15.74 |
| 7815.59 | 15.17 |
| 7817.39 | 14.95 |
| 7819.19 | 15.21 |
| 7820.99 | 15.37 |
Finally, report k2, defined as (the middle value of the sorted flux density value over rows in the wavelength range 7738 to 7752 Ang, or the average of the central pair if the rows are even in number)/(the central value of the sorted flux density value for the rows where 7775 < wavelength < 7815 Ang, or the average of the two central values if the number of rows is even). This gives 1.10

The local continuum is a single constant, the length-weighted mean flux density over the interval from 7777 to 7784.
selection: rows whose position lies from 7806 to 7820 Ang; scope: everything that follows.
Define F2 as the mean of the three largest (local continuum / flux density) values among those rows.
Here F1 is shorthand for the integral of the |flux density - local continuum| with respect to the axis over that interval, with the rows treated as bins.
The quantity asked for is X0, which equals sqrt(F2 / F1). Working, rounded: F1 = 24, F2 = 0.95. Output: 0.197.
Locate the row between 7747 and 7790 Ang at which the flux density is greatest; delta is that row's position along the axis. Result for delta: 7761.79 Ang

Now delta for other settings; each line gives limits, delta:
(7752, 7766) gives 7761.79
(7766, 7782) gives 7768.94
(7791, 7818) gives 7810.20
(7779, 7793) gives 7786.85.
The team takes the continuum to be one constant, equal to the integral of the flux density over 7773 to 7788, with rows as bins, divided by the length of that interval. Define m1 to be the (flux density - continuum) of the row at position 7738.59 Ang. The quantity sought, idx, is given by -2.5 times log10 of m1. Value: -0.43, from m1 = 1.5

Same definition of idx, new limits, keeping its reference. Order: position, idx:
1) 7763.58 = -0.49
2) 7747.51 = -0.06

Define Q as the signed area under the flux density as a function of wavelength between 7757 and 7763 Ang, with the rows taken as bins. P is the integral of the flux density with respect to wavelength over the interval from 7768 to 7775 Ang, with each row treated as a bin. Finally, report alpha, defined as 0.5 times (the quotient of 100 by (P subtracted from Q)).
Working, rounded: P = 107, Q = 105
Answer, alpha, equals -19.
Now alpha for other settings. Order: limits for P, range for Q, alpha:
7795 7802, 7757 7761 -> -3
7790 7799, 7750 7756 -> -2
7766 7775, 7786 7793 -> -1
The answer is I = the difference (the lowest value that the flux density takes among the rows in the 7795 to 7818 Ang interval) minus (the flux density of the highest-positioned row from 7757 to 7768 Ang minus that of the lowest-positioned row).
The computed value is 13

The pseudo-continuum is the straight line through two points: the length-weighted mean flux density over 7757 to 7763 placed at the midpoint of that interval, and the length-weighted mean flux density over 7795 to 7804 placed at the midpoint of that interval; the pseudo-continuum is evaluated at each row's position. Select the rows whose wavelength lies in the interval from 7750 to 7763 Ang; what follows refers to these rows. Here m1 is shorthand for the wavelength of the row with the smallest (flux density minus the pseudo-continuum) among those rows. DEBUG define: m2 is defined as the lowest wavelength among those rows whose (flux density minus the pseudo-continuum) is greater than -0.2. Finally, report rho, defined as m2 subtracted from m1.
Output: -8.9 Ang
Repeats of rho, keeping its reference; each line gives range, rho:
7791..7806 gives 7.2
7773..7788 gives -9.0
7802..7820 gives 0.0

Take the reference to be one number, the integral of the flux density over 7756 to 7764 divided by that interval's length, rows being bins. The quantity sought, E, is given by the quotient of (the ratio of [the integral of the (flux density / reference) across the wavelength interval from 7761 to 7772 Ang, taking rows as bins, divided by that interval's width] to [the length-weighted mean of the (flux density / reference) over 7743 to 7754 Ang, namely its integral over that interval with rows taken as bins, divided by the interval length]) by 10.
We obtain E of 0.104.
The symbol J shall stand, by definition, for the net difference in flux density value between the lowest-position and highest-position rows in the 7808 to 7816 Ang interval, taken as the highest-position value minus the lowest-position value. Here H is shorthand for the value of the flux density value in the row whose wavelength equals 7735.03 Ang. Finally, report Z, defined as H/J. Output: -78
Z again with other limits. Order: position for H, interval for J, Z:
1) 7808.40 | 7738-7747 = -47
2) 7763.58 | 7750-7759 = 9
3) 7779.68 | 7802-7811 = 3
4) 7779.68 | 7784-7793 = -51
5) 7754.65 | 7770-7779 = -6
